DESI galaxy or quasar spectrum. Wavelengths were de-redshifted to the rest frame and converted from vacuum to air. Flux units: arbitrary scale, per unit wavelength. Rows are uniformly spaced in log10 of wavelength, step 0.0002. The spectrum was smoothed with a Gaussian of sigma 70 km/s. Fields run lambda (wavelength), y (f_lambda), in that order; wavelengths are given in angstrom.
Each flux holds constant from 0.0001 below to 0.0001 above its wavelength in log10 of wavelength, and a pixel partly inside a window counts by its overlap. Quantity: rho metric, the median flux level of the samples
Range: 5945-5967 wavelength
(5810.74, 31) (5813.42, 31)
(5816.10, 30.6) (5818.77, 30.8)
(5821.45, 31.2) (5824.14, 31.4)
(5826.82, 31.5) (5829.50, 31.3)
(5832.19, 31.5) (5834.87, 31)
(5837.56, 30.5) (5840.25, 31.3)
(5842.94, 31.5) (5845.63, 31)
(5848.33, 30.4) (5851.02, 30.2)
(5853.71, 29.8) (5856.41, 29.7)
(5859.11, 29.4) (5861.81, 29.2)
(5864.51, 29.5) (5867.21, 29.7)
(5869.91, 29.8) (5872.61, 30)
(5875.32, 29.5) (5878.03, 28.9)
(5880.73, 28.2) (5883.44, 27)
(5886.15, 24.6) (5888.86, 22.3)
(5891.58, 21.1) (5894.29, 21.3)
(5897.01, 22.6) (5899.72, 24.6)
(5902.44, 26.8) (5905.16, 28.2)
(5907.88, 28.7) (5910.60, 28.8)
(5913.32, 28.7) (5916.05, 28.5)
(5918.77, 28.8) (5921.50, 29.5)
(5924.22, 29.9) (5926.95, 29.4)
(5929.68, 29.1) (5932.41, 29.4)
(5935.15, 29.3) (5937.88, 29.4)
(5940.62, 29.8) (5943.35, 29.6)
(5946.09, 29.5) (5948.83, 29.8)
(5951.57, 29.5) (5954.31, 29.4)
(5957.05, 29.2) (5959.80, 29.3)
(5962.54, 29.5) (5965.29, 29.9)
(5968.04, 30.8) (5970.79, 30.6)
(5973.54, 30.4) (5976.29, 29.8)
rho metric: 29.5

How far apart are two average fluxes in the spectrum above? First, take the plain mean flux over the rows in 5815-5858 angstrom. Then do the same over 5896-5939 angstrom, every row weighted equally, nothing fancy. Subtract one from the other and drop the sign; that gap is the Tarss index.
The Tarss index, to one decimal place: 2.6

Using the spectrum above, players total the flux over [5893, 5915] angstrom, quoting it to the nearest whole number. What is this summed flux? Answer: 210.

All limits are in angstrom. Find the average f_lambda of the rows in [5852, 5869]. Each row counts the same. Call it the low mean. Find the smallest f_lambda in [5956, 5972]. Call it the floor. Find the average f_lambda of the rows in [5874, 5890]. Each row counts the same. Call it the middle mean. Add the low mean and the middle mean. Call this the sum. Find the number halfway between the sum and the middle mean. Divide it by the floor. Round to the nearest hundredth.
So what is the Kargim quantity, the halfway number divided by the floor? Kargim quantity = 1.42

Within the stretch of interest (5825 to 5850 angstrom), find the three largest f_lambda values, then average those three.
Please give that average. 31.5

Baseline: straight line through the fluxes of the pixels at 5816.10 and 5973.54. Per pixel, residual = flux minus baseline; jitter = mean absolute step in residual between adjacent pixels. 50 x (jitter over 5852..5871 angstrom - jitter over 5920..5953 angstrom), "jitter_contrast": -4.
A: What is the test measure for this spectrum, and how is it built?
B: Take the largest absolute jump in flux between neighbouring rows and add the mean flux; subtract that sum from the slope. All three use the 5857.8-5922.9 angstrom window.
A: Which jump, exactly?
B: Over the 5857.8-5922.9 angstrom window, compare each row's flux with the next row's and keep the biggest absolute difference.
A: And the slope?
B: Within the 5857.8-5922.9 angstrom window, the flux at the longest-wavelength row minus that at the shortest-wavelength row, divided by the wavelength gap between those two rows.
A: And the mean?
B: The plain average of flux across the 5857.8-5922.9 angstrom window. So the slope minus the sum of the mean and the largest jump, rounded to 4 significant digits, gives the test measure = -29.72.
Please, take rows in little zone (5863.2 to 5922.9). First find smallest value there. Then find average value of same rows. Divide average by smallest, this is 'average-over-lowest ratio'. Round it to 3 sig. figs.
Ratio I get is 1.29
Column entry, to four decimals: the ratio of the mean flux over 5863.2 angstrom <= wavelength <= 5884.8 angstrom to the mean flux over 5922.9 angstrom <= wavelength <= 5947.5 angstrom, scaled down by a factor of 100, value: 0.0099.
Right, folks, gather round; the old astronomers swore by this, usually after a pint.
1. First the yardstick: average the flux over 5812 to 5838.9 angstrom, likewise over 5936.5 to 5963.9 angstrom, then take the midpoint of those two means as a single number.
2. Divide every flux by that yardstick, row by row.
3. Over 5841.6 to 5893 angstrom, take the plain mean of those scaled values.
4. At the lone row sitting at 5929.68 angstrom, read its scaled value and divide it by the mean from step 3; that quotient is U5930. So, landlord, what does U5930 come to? 1.02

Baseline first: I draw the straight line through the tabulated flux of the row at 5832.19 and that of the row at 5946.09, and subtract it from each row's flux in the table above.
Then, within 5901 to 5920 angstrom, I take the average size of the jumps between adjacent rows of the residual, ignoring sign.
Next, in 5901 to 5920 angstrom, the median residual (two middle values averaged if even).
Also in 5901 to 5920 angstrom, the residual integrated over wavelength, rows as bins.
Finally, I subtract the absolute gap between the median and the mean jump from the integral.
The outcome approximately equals -36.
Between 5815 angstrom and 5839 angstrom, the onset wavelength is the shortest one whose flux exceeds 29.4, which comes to 5816.10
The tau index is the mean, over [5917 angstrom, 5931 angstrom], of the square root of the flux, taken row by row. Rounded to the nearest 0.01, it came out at 5.42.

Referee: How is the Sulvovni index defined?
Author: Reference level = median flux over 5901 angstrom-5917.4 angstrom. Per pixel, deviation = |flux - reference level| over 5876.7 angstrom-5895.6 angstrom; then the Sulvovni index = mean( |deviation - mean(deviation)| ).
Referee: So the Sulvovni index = 2.70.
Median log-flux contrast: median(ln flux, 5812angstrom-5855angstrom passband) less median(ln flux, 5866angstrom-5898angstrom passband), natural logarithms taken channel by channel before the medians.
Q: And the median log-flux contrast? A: 0.12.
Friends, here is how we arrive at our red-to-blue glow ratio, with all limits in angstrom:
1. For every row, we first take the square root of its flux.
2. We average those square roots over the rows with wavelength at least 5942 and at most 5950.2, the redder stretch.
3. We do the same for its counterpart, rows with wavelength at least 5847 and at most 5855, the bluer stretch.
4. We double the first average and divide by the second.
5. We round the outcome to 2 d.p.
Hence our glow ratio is 1.98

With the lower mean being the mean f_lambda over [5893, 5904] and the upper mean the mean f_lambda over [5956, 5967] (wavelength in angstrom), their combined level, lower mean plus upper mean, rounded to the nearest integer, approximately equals 53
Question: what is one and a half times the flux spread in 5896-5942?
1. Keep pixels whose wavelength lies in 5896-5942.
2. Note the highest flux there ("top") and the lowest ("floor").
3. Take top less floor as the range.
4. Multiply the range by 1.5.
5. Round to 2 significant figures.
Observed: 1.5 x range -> 11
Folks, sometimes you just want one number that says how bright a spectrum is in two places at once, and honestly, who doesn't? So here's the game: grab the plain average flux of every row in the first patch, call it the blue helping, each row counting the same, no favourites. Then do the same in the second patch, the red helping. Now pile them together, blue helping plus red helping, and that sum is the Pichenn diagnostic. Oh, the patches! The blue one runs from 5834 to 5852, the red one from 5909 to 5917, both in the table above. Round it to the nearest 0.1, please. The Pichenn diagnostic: 59.5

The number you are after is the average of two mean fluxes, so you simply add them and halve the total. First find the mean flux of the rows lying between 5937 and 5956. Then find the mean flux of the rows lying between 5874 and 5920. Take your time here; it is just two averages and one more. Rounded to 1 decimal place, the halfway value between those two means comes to 28.0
